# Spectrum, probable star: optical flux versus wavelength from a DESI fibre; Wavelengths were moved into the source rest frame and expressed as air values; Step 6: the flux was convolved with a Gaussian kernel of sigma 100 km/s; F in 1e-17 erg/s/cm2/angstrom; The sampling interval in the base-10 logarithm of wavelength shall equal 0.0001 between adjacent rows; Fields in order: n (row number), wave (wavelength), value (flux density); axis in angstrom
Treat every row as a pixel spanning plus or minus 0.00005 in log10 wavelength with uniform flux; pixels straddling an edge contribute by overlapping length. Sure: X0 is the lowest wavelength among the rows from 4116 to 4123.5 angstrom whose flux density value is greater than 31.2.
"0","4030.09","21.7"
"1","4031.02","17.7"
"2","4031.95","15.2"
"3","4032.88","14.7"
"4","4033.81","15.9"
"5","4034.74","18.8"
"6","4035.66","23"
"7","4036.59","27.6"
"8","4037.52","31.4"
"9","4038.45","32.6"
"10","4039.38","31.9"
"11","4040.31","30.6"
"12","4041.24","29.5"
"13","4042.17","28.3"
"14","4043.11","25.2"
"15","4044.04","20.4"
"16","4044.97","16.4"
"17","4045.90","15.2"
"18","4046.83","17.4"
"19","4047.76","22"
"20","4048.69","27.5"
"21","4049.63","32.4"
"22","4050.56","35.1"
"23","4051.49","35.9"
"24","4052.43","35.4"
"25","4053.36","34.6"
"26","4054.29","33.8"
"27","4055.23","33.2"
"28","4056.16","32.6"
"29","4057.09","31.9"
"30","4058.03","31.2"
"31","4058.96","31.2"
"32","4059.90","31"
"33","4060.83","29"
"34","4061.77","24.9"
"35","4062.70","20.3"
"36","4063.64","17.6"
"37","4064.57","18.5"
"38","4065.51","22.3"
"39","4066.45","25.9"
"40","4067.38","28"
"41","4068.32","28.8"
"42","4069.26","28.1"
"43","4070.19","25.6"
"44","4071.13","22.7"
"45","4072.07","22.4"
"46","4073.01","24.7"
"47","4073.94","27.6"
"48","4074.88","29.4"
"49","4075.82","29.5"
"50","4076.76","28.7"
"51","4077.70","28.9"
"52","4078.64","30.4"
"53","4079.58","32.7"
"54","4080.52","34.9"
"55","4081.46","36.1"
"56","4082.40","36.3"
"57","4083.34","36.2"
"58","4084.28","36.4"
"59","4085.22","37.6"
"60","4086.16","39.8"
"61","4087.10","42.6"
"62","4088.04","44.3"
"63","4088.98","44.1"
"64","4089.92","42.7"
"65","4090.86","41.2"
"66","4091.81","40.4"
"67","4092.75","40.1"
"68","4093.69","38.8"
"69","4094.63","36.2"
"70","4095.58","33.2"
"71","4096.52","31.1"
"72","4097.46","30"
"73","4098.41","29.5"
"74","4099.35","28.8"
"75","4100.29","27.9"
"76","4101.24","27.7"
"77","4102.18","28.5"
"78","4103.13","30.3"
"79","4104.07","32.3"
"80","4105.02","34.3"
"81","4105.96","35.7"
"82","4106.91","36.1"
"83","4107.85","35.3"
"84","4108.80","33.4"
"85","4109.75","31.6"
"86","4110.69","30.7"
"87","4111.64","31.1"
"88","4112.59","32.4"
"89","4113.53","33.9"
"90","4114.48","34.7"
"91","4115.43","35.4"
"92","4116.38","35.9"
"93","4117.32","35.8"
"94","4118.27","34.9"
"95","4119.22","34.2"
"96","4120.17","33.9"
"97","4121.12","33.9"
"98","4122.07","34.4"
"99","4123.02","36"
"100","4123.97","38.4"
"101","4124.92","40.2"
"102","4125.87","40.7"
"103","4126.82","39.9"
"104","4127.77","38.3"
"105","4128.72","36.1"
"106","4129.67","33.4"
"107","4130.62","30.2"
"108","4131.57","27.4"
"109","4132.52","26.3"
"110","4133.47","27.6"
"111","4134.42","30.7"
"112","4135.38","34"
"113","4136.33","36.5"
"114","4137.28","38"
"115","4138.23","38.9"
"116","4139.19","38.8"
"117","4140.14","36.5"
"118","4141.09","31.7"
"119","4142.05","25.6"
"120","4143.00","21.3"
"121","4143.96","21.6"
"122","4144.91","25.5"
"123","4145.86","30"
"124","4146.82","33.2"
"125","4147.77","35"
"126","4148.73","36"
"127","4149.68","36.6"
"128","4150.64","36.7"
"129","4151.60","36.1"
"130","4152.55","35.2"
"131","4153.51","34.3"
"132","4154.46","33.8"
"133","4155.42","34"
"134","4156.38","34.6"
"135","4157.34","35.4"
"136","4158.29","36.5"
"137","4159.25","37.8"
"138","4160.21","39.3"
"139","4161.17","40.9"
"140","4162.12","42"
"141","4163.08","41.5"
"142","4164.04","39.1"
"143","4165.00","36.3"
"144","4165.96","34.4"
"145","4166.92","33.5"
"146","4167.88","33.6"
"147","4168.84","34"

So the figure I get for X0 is 4116.38 angstrom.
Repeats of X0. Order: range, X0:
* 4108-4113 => 4108.80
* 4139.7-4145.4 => 4140.14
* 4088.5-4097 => 4088.98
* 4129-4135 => 4129.67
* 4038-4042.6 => 4038.45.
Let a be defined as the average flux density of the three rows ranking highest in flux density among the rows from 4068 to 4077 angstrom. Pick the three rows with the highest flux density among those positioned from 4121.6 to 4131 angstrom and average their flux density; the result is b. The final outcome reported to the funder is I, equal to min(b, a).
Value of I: 29.2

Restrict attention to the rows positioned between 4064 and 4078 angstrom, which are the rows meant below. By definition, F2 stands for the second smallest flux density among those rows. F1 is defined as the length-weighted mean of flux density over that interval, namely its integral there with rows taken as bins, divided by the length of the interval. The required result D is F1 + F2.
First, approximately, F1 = 26.0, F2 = 22.3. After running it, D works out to 48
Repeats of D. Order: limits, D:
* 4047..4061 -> 59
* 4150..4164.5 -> 71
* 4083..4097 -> 72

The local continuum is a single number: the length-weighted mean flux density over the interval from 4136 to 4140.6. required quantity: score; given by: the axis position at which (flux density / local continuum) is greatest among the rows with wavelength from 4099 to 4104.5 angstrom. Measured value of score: 4104.07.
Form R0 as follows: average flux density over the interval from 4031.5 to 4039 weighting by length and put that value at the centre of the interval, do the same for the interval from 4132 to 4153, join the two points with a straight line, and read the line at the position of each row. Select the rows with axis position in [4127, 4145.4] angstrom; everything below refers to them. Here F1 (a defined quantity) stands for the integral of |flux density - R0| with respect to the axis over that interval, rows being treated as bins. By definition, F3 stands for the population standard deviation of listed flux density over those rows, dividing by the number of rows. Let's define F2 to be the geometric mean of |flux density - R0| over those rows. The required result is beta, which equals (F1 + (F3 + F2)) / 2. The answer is 52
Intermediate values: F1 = 95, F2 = 4.0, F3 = 5.7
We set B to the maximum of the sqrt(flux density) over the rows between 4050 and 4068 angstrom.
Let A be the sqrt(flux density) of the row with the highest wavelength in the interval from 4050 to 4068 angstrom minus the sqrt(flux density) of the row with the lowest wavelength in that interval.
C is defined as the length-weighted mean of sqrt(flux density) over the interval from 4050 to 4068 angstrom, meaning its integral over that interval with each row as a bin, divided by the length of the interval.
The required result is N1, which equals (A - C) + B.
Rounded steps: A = -0.6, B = 6.0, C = 5.4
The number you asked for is 0.0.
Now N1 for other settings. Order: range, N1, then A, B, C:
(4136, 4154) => 0.3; -0.2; 6.2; 5.7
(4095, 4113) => 0.3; -0.1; 6.0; 5.6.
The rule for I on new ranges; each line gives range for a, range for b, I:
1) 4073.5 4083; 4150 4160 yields 35.8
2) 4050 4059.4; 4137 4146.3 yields 35.5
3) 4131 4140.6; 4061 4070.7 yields 28.3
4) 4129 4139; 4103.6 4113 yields 35.7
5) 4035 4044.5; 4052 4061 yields 32.0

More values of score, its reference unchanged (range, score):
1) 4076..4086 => 4085.22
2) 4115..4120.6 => 4116.38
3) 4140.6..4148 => 4147.77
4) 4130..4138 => 4137.28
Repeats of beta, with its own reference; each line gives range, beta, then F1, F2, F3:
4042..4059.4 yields 70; 126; 6.4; 6.7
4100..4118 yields 36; 67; 2.7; 2.7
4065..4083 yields 37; 67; 2.6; 4.1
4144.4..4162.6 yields 31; 57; 2.2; 3.5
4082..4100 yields 93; 173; 7.2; 4.8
